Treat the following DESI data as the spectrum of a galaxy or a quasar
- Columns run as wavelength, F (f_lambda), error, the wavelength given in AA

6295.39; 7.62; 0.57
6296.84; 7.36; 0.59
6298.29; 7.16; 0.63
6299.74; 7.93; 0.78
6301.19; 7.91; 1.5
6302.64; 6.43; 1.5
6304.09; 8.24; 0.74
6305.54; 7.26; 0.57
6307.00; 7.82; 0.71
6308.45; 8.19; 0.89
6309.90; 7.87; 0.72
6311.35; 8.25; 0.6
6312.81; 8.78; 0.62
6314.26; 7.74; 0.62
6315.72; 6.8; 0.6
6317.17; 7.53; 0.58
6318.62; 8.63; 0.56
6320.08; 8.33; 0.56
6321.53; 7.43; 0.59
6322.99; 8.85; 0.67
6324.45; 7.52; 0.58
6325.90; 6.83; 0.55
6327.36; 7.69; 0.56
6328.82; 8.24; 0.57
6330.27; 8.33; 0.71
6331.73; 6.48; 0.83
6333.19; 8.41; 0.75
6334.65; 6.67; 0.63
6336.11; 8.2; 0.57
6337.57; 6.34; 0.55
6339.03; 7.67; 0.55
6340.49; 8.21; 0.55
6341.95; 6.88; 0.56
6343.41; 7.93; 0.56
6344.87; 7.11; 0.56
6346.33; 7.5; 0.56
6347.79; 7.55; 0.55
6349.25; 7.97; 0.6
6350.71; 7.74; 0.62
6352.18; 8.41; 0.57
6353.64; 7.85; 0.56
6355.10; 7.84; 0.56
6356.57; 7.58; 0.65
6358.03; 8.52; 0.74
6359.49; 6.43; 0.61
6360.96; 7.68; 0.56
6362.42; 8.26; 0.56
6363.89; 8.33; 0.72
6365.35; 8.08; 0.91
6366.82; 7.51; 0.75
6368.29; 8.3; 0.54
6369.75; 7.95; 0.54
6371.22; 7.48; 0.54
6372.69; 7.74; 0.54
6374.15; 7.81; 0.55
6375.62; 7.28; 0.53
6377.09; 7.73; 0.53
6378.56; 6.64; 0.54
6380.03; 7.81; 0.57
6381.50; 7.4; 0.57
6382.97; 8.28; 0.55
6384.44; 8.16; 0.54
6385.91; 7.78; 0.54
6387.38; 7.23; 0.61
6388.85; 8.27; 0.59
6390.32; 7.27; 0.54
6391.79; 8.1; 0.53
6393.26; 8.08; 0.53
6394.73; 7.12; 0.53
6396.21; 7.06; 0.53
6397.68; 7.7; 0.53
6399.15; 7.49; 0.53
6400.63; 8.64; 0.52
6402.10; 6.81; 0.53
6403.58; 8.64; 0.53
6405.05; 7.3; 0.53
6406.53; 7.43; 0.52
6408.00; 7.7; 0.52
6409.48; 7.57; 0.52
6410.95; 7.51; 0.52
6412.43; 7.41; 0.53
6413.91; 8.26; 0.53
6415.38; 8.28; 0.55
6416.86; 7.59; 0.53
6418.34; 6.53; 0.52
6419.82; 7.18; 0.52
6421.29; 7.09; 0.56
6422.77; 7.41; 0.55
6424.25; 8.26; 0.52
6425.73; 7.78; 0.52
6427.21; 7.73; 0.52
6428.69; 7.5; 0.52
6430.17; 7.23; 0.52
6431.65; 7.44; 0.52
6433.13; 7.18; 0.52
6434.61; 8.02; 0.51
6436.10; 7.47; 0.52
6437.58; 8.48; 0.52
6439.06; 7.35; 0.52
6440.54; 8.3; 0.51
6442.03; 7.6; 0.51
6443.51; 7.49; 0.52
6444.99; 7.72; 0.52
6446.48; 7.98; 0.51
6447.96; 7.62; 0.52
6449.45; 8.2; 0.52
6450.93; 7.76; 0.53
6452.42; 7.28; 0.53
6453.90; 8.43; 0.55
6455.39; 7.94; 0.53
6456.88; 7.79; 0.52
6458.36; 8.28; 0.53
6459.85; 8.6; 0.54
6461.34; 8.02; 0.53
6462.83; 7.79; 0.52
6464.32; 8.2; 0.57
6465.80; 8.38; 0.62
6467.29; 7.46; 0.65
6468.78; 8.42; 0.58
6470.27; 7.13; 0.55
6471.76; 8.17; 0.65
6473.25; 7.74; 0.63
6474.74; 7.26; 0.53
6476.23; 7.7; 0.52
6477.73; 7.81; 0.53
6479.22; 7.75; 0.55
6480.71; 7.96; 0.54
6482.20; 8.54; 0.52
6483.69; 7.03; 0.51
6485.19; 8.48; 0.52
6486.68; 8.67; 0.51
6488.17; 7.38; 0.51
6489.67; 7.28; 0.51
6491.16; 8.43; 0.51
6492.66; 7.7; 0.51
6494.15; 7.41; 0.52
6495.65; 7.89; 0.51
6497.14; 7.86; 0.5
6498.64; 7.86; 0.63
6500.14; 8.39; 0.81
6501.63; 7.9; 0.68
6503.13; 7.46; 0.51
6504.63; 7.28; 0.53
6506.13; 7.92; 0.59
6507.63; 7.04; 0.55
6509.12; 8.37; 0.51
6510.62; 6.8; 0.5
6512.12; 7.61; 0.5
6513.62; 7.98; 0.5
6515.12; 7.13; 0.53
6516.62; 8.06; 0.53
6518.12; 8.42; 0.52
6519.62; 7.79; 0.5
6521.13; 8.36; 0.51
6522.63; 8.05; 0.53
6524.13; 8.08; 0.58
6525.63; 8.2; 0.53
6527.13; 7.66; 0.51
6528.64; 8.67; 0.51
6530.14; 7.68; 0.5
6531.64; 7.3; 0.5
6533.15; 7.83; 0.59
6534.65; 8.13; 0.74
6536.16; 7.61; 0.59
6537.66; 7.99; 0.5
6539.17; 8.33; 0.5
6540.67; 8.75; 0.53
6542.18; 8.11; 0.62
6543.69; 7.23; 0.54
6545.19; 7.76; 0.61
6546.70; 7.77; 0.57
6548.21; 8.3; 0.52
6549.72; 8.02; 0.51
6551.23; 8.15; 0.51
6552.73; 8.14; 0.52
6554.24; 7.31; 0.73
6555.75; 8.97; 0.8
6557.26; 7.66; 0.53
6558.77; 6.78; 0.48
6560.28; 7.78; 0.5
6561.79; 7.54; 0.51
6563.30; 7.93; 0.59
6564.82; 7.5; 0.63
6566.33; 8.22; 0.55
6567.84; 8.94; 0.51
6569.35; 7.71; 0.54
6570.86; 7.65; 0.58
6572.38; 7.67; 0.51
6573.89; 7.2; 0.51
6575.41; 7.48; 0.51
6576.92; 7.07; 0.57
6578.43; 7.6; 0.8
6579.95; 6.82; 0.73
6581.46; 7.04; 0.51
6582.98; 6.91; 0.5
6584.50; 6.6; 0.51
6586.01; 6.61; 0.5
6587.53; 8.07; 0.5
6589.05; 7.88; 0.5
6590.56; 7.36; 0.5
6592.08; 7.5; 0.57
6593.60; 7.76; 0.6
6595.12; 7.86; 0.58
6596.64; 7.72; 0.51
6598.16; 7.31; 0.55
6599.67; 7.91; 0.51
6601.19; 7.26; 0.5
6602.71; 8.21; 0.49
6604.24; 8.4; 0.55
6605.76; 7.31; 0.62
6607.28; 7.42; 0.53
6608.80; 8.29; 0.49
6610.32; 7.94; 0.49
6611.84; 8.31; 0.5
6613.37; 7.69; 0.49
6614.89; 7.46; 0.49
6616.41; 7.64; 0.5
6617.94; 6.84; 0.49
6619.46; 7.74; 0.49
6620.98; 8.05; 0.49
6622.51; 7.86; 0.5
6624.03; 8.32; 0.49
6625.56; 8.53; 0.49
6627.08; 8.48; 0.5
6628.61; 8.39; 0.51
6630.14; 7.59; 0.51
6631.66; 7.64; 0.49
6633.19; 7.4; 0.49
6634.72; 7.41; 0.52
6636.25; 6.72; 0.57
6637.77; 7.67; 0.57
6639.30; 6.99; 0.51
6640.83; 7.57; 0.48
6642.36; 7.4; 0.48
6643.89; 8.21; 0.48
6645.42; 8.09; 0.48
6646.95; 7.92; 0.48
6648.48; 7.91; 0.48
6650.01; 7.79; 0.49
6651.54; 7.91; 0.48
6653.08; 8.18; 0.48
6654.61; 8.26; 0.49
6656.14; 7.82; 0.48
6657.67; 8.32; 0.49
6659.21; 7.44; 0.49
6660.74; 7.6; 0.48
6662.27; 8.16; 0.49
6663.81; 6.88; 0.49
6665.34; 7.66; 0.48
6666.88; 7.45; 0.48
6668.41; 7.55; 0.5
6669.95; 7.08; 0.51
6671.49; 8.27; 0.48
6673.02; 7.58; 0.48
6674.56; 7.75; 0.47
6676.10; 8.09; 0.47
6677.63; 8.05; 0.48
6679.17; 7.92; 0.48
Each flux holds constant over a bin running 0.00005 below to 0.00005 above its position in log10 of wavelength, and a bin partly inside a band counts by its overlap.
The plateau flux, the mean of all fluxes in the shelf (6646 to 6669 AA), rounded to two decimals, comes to 7.79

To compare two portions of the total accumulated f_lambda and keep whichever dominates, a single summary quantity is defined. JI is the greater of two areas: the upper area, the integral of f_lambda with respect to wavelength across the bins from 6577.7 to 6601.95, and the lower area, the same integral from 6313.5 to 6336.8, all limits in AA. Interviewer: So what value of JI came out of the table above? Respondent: 180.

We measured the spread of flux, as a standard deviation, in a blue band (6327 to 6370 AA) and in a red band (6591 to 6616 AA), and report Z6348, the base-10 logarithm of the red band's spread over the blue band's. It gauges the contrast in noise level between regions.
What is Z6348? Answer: -0.22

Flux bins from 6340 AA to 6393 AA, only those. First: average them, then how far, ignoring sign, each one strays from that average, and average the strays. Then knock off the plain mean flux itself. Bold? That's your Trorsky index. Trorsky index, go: -7.36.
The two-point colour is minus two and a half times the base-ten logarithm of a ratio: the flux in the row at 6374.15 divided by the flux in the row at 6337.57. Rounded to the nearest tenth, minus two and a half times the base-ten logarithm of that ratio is -0.2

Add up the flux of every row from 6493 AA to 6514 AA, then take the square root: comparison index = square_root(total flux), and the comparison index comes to 10.4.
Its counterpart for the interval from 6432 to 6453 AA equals 10.4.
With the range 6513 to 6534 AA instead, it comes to 10.5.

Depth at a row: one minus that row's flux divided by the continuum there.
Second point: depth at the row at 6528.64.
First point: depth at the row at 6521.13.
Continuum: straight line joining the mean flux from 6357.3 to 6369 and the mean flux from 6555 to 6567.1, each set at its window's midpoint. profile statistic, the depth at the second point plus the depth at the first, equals -0.18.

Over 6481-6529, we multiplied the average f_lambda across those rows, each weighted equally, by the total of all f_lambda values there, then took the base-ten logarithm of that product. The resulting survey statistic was 3.3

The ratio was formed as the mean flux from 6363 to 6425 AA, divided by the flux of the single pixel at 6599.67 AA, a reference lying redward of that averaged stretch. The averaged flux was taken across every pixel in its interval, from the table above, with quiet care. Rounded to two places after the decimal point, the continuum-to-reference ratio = 0.97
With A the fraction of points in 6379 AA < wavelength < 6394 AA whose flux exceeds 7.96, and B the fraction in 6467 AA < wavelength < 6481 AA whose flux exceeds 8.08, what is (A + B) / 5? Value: 0.14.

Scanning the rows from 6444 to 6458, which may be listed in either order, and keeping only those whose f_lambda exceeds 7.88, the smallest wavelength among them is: 6446.48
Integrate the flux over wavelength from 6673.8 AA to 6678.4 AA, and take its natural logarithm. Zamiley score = 3.60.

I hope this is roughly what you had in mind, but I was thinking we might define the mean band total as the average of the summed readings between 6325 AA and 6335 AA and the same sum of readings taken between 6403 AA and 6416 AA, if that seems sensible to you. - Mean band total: 61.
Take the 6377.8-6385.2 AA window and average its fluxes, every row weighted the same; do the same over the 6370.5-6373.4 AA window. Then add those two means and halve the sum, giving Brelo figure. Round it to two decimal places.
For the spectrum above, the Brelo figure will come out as 7.63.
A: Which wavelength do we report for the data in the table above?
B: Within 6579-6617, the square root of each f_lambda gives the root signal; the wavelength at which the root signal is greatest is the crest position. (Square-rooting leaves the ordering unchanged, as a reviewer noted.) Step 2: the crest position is 6604.24 AA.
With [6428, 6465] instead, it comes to 6459.85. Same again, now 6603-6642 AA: 6625.56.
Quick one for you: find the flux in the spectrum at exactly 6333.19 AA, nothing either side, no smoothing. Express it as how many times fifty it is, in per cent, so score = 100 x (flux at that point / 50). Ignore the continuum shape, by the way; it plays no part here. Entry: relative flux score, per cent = 16.8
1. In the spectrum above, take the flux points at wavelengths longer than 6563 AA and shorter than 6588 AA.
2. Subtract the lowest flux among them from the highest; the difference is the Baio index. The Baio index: 2.3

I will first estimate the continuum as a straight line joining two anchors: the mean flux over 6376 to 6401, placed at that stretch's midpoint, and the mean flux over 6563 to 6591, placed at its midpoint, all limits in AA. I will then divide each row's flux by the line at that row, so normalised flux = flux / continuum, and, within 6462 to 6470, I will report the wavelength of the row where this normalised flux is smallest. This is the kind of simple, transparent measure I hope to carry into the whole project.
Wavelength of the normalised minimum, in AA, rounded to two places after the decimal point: 6467.29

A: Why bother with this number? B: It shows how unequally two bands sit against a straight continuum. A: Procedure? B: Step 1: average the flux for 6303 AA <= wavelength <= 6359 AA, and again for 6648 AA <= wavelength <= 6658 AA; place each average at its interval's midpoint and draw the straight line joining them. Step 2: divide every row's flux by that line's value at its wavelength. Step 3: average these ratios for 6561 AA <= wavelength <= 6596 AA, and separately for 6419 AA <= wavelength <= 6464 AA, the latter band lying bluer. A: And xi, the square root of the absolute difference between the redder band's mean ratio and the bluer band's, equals 0.21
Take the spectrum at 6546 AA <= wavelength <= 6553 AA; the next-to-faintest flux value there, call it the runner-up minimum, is 8.02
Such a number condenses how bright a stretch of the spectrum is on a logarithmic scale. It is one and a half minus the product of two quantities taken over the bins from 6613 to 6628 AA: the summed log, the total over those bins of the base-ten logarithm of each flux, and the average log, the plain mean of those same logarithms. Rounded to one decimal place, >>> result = -6.5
